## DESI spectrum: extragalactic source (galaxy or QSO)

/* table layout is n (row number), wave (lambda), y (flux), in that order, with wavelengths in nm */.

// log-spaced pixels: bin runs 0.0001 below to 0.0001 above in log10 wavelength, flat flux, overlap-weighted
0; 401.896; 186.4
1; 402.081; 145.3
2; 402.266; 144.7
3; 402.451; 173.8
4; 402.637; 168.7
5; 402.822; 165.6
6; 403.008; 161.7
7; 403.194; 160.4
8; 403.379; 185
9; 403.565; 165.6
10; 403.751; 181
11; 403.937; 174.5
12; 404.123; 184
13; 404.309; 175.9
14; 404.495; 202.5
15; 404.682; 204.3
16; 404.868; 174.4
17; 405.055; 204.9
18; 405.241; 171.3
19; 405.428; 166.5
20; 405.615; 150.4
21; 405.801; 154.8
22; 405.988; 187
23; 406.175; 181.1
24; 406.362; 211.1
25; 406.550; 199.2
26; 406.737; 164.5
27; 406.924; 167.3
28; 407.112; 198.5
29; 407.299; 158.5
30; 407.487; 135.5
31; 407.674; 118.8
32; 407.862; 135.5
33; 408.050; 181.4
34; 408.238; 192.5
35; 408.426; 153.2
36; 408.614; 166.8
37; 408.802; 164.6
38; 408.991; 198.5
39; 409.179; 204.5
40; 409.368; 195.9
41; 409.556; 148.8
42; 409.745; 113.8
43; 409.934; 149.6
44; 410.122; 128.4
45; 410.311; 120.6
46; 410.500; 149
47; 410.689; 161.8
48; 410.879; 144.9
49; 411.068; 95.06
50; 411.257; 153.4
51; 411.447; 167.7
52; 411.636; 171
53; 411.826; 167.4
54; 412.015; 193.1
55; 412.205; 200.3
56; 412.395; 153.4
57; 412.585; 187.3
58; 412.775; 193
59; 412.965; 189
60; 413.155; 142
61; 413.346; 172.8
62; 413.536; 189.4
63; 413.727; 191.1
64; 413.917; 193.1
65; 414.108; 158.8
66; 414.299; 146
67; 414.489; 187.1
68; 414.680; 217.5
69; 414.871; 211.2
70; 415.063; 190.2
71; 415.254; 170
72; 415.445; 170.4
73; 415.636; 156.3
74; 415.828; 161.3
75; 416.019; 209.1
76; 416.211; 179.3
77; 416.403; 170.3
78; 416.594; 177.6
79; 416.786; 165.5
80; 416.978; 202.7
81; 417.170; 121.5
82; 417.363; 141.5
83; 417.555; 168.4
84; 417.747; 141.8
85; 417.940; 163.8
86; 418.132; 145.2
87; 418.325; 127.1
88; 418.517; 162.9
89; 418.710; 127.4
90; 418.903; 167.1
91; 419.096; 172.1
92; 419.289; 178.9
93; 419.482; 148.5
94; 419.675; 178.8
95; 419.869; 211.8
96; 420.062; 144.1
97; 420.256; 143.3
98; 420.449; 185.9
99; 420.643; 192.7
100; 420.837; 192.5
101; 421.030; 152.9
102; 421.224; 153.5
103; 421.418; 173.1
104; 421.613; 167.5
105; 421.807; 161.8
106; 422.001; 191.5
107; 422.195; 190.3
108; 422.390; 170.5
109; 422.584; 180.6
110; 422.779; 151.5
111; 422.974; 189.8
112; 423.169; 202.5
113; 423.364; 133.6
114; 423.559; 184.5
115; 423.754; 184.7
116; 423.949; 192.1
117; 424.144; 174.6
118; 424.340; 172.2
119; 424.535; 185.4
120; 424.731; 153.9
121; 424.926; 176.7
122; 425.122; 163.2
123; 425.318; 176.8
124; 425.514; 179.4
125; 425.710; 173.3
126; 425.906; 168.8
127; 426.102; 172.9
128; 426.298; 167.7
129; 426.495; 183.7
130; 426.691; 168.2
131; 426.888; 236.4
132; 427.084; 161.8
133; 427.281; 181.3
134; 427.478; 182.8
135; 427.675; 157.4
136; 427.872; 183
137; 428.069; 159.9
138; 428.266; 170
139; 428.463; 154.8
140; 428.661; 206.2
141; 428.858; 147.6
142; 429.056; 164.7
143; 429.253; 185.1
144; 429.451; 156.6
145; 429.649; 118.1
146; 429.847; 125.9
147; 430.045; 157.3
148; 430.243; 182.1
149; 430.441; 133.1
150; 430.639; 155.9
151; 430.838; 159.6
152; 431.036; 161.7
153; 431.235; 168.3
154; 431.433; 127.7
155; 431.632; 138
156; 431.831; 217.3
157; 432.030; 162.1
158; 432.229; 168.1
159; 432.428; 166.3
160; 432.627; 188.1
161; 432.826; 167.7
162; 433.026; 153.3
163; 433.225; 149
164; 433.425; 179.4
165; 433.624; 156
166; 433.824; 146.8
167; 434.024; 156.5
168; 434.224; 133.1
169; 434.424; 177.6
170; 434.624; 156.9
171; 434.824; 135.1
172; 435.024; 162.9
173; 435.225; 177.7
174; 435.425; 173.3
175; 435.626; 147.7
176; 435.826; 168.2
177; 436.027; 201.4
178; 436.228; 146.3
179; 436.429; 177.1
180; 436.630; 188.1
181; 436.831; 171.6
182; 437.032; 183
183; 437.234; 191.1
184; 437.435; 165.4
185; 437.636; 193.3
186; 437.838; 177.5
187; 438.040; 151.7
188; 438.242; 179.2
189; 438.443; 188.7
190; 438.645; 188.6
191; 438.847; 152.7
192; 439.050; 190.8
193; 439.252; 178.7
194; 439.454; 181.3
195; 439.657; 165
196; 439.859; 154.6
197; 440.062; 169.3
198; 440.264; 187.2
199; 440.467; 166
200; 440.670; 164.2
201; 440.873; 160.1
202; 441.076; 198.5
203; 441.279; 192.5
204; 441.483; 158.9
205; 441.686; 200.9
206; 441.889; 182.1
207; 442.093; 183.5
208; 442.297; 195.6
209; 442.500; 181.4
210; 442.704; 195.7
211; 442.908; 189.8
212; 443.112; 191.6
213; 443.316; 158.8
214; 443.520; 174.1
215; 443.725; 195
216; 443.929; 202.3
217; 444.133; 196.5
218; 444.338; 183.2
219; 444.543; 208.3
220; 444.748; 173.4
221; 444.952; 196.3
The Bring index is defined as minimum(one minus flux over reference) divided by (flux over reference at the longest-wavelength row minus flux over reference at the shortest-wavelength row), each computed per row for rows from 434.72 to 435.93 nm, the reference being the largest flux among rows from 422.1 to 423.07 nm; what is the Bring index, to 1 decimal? 0.4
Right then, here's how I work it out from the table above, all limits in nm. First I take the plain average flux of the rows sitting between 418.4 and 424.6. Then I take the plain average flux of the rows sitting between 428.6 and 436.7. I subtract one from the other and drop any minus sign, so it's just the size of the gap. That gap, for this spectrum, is 10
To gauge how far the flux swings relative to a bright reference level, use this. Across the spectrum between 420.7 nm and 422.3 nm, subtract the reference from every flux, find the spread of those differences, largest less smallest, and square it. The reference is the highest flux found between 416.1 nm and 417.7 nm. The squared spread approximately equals 1568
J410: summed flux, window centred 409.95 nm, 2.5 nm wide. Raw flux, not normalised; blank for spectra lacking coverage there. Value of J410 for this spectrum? 1975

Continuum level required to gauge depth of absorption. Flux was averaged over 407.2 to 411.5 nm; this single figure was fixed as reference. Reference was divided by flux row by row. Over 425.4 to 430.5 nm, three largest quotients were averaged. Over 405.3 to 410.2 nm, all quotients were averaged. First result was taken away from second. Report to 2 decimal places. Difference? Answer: -0.28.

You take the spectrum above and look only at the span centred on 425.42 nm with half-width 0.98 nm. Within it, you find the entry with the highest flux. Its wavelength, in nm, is 424.535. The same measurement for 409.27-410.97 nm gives 409.368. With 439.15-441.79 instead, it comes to 441.686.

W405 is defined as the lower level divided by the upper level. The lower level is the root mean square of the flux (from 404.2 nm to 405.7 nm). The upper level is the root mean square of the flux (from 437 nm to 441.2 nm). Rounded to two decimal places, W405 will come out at 1.03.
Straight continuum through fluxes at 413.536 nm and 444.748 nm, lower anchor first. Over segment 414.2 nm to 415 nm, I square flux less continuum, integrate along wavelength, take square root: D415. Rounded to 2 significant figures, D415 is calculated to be 25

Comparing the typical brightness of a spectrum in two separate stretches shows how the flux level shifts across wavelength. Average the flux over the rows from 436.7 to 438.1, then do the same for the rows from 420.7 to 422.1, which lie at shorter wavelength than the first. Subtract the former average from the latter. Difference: -6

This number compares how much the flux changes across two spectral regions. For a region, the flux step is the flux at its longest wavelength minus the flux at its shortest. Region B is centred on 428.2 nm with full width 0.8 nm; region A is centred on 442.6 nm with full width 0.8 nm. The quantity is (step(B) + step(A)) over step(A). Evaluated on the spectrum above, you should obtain 5.9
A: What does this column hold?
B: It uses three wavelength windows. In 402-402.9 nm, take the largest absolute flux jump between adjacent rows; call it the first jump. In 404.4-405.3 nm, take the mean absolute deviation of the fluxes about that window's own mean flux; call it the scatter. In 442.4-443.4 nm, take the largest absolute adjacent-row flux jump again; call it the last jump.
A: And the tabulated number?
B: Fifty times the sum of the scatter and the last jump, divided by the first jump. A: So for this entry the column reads 82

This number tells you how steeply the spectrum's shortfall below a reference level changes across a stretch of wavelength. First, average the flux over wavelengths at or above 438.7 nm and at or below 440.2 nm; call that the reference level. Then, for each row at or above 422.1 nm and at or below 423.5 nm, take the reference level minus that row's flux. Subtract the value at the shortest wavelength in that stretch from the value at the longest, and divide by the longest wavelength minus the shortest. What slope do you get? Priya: 49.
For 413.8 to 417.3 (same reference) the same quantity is 22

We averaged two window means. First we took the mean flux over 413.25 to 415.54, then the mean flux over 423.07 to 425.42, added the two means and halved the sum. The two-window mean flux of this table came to 179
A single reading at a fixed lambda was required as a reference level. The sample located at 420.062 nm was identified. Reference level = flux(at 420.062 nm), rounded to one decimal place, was 144.1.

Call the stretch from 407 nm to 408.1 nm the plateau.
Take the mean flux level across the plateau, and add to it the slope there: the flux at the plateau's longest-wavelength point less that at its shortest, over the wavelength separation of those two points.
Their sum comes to 136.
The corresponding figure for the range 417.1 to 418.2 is 172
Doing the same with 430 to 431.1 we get 163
